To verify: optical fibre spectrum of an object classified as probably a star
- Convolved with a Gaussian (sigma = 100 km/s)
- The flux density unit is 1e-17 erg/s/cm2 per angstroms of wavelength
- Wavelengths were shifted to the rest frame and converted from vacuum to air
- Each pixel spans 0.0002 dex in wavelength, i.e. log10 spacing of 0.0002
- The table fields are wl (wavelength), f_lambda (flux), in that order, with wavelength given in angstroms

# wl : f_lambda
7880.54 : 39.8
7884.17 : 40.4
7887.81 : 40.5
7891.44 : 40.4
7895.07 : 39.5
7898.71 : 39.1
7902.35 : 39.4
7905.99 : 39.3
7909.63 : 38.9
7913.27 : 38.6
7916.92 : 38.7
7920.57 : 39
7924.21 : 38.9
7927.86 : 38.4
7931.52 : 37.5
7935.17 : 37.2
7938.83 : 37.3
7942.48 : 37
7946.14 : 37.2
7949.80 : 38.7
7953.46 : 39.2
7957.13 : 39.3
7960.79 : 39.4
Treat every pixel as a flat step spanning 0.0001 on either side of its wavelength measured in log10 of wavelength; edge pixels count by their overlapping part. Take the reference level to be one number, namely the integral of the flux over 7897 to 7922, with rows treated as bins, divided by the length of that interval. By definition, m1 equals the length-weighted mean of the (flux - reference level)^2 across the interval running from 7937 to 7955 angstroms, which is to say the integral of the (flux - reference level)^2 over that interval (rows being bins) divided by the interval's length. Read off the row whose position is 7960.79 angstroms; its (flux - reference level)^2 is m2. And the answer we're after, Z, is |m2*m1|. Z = 0.34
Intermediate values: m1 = 2.1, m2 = 0.2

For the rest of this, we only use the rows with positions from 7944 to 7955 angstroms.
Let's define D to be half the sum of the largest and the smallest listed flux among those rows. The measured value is 38.2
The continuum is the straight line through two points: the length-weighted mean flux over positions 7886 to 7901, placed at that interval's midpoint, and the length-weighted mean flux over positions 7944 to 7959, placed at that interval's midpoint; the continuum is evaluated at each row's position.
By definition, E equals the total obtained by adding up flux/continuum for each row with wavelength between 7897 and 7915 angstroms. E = 4.93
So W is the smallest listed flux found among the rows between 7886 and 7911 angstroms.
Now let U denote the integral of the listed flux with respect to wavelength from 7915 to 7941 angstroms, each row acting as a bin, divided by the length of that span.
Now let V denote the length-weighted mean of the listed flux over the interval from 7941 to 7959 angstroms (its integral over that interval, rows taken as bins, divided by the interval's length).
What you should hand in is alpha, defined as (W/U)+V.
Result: 39.33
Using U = 38.1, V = 38.3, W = 38.9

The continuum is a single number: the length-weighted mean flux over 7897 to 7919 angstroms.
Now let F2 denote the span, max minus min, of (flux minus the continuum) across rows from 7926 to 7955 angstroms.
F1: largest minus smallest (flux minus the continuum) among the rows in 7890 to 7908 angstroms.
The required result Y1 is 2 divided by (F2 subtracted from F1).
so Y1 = -2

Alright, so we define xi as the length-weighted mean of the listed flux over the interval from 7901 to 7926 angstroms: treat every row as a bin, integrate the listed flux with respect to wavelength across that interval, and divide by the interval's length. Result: 39.0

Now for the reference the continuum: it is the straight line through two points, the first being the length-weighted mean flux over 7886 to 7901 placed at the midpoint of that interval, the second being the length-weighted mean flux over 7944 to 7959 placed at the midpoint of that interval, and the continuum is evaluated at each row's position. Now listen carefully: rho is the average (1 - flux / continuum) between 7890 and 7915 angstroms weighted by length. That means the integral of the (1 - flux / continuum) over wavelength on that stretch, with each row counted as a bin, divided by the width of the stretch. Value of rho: 0.009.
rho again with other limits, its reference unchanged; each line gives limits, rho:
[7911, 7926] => 0.013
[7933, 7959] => 0.018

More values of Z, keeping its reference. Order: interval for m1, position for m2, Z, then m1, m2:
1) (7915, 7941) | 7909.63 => 0.01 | 1.3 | 0.0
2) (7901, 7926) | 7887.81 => 0.16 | 0.1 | 2.3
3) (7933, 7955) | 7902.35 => 0.38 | 2.3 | 0.2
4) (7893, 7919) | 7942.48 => 0.51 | 0.1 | 4.0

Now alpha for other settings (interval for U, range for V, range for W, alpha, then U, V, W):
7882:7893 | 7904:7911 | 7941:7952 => 40.05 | 40.4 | 39.1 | 37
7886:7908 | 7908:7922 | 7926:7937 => 39.72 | 39.7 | 38.8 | 37.2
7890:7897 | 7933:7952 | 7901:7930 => 38.49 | 39.9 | 37.5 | 38.4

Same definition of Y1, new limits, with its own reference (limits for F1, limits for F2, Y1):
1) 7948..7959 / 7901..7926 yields -10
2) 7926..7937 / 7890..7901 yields -20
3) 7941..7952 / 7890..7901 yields 5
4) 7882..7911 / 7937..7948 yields 2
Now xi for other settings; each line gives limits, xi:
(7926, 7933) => 37.9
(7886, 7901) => 39.9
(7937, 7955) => 37.9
